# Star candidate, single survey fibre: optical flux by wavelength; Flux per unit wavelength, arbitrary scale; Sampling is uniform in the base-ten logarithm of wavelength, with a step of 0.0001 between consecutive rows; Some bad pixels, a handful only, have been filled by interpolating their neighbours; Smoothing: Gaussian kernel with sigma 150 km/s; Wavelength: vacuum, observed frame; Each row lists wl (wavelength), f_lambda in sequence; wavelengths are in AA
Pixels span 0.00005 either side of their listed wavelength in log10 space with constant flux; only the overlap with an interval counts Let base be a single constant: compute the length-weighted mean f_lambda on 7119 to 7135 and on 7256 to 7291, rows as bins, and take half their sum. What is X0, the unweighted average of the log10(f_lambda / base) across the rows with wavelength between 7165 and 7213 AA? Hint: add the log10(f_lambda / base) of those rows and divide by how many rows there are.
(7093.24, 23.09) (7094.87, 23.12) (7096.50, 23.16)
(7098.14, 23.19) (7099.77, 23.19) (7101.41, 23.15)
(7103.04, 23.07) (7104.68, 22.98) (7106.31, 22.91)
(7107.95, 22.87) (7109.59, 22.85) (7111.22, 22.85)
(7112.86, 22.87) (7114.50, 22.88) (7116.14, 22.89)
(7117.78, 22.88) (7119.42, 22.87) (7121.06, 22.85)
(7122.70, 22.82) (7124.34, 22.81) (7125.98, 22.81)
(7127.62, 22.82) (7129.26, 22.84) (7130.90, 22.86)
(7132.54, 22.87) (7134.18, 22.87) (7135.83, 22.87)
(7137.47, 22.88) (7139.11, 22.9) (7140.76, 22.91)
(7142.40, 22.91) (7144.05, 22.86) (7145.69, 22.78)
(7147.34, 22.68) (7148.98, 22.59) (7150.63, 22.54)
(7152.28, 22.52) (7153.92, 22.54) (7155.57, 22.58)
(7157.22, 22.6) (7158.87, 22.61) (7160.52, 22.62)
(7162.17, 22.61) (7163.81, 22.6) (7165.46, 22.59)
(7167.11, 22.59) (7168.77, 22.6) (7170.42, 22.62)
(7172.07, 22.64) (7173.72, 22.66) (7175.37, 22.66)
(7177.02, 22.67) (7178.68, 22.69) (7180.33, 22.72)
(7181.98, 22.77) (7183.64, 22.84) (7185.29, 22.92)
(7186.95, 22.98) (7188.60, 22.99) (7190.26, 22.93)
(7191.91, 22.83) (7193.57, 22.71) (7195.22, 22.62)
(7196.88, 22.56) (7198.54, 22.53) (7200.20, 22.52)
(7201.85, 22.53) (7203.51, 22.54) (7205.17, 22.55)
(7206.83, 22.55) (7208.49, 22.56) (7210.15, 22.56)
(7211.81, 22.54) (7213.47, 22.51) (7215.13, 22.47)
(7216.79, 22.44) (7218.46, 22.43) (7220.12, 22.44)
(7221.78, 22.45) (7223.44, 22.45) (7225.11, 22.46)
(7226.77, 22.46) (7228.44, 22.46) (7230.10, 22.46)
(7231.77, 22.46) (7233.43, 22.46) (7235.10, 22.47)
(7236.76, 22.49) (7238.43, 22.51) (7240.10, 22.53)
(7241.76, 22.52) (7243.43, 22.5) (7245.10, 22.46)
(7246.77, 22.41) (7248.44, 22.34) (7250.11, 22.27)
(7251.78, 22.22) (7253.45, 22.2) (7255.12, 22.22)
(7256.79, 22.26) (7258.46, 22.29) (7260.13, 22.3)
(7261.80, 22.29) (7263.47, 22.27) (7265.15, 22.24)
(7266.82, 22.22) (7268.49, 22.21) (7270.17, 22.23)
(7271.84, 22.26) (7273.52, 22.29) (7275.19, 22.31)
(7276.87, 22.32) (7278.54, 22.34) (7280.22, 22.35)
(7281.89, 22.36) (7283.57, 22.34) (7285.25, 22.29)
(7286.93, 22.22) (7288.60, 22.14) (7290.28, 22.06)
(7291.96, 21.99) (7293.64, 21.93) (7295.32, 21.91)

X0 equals 0.002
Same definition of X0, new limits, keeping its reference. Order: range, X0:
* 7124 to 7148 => 0.005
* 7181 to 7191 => 0.007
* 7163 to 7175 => 0.001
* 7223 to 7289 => -0.004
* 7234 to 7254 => -0.003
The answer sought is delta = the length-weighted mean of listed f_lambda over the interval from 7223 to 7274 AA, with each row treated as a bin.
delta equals 22.4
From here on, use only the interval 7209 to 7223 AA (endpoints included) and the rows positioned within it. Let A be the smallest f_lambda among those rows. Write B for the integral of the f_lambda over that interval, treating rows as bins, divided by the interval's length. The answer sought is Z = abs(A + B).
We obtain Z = 44.9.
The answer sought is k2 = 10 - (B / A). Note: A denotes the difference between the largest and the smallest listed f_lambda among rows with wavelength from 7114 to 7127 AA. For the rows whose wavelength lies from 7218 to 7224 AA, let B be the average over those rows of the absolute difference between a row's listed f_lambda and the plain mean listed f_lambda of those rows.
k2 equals 9.91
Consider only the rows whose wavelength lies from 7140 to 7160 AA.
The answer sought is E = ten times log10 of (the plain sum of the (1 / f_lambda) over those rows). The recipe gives -2.8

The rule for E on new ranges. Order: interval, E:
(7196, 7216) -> -2.7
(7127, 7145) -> -3.2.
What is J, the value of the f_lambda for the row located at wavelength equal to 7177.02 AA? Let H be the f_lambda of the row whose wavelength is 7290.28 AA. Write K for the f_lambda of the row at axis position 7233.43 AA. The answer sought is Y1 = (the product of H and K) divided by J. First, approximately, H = 22.06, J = 22.67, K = 22.46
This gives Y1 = 21.9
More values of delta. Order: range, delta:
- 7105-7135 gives 22.9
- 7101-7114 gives 22.9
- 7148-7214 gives 22.6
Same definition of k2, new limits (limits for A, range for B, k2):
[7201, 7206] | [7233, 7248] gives 8.52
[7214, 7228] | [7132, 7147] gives 9.38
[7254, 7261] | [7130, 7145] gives 9.79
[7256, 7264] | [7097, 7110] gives 6.91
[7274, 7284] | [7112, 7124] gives 9.65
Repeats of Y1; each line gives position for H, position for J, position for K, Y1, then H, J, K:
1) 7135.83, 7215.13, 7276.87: 22.7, 22.87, 22.47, 22.32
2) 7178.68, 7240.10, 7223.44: 22.6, 22.69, 22.53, 22.45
